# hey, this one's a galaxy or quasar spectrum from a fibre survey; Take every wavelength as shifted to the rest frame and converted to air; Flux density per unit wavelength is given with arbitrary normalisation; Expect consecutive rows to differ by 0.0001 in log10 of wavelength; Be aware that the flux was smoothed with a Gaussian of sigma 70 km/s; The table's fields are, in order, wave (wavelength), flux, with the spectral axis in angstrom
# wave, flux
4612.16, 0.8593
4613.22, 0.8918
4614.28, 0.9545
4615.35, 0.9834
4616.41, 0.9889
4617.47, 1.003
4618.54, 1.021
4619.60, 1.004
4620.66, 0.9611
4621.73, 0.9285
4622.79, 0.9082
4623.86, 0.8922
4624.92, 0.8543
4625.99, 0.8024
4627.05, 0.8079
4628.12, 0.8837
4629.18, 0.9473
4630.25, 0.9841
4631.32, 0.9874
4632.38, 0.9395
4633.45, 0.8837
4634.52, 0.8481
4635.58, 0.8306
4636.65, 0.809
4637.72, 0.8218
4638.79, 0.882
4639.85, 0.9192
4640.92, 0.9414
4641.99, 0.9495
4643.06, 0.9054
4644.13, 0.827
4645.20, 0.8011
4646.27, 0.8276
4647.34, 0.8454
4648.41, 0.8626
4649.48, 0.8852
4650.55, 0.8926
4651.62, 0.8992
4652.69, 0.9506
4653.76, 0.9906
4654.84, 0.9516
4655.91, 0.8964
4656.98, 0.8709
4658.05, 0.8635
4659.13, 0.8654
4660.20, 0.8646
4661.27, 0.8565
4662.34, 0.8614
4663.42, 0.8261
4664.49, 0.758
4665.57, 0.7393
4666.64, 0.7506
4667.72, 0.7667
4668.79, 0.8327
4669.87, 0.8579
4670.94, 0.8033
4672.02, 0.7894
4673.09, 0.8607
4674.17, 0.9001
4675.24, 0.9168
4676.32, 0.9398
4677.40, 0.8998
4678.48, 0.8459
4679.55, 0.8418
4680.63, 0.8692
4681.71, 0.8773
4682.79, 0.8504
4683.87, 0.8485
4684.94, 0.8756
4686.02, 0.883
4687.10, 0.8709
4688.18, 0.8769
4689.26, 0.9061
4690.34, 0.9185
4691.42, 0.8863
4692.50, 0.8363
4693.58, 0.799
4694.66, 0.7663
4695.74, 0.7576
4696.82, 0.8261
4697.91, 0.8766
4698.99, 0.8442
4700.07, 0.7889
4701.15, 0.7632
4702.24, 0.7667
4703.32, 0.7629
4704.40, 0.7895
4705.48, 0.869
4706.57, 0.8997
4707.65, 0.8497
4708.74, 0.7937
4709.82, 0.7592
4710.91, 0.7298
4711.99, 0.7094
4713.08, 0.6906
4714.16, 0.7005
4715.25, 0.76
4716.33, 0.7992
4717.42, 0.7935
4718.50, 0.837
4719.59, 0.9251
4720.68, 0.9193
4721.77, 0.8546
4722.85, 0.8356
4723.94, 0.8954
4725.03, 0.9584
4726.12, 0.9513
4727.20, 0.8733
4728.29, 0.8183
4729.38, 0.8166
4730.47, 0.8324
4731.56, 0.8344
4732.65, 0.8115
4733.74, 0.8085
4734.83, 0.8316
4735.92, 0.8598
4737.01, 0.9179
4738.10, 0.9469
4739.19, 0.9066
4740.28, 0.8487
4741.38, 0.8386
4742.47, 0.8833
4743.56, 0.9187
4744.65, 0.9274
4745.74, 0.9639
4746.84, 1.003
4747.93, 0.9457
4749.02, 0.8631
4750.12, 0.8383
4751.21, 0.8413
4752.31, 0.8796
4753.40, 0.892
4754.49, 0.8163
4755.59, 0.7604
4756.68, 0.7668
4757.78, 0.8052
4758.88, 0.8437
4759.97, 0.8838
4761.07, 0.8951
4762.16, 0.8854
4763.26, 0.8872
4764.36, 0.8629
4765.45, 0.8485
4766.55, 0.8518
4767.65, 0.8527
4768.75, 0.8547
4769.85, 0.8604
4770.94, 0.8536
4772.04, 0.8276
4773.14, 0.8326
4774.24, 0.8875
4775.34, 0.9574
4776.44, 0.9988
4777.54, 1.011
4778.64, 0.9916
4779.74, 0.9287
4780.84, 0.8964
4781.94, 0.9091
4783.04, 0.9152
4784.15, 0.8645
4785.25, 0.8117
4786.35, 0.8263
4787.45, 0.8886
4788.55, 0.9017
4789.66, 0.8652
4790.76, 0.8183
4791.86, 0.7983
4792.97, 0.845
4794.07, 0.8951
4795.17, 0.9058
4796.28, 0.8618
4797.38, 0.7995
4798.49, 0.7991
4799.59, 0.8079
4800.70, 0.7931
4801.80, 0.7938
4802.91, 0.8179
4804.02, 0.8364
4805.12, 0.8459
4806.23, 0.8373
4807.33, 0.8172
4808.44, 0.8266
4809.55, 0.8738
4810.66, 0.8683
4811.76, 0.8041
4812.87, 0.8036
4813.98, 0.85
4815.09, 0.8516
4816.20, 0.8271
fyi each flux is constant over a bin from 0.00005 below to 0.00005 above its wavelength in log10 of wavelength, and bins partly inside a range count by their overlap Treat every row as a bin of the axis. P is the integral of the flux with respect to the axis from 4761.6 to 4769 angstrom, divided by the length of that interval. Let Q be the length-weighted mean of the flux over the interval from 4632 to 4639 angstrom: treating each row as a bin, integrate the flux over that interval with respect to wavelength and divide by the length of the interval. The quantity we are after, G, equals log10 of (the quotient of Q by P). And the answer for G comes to 0.00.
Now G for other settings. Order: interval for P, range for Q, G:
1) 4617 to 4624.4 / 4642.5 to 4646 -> -0.06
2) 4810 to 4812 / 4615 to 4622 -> 0.07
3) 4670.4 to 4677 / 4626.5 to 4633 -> 0.03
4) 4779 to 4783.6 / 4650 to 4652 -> -0.01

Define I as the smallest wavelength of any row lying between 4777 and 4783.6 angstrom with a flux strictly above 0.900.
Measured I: 4777.54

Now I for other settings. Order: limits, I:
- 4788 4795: 4788.55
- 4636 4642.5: 4639.85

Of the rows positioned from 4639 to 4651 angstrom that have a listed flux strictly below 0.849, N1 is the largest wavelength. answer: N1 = 4647.34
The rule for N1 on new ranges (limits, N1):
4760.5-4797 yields 4792.97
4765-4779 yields 4773.14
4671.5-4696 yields 4695.74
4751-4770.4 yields 4765.45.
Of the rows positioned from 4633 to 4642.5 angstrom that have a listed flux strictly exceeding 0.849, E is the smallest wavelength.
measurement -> 4633.45 angstrom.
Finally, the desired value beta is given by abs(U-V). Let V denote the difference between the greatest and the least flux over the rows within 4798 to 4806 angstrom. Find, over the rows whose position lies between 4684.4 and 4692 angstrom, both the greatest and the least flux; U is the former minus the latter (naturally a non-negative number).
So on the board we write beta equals 0.005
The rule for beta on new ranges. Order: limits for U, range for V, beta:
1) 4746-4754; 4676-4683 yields 0.067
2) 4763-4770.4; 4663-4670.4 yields 0.080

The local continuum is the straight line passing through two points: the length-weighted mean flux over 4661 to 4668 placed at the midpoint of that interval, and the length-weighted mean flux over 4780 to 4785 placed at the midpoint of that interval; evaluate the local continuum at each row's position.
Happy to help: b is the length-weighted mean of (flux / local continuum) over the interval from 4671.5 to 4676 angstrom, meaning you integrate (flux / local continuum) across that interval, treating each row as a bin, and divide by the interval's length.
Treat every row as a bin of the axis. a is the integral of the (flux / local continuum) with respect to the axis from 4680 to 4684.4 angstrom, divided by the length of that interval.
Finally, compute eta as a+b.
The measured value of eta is 2.15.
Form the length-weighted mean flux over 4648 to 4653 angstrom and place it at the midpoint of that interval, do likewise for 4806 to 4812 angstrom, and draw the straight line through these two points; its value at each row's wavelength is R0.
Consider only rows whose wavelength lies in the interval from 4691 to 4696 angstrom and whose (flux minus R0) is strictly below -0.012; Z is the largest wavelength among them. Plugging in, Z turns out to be 4695.74 angstrom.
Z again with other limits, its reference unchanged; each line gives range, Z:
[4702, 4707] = 4704.40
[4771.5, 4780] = 4773.14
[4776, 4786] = 4785.25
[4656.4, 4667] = 4666.64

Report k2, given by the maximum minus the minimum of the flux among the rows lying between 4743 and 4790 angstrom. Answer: 0.25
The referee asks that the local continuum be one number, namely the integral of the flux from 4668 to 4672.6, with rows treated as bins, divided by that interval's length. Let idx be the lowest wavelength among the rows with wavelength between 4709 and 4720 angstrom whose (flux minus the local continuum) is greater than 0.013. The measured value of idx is 4718.50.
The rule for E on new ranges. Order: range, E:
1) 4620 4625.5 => 4620.66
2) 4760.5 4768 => 4761.07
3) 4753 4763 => 4753.40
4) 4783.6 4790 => 4784.15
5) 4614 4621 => 4614.28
